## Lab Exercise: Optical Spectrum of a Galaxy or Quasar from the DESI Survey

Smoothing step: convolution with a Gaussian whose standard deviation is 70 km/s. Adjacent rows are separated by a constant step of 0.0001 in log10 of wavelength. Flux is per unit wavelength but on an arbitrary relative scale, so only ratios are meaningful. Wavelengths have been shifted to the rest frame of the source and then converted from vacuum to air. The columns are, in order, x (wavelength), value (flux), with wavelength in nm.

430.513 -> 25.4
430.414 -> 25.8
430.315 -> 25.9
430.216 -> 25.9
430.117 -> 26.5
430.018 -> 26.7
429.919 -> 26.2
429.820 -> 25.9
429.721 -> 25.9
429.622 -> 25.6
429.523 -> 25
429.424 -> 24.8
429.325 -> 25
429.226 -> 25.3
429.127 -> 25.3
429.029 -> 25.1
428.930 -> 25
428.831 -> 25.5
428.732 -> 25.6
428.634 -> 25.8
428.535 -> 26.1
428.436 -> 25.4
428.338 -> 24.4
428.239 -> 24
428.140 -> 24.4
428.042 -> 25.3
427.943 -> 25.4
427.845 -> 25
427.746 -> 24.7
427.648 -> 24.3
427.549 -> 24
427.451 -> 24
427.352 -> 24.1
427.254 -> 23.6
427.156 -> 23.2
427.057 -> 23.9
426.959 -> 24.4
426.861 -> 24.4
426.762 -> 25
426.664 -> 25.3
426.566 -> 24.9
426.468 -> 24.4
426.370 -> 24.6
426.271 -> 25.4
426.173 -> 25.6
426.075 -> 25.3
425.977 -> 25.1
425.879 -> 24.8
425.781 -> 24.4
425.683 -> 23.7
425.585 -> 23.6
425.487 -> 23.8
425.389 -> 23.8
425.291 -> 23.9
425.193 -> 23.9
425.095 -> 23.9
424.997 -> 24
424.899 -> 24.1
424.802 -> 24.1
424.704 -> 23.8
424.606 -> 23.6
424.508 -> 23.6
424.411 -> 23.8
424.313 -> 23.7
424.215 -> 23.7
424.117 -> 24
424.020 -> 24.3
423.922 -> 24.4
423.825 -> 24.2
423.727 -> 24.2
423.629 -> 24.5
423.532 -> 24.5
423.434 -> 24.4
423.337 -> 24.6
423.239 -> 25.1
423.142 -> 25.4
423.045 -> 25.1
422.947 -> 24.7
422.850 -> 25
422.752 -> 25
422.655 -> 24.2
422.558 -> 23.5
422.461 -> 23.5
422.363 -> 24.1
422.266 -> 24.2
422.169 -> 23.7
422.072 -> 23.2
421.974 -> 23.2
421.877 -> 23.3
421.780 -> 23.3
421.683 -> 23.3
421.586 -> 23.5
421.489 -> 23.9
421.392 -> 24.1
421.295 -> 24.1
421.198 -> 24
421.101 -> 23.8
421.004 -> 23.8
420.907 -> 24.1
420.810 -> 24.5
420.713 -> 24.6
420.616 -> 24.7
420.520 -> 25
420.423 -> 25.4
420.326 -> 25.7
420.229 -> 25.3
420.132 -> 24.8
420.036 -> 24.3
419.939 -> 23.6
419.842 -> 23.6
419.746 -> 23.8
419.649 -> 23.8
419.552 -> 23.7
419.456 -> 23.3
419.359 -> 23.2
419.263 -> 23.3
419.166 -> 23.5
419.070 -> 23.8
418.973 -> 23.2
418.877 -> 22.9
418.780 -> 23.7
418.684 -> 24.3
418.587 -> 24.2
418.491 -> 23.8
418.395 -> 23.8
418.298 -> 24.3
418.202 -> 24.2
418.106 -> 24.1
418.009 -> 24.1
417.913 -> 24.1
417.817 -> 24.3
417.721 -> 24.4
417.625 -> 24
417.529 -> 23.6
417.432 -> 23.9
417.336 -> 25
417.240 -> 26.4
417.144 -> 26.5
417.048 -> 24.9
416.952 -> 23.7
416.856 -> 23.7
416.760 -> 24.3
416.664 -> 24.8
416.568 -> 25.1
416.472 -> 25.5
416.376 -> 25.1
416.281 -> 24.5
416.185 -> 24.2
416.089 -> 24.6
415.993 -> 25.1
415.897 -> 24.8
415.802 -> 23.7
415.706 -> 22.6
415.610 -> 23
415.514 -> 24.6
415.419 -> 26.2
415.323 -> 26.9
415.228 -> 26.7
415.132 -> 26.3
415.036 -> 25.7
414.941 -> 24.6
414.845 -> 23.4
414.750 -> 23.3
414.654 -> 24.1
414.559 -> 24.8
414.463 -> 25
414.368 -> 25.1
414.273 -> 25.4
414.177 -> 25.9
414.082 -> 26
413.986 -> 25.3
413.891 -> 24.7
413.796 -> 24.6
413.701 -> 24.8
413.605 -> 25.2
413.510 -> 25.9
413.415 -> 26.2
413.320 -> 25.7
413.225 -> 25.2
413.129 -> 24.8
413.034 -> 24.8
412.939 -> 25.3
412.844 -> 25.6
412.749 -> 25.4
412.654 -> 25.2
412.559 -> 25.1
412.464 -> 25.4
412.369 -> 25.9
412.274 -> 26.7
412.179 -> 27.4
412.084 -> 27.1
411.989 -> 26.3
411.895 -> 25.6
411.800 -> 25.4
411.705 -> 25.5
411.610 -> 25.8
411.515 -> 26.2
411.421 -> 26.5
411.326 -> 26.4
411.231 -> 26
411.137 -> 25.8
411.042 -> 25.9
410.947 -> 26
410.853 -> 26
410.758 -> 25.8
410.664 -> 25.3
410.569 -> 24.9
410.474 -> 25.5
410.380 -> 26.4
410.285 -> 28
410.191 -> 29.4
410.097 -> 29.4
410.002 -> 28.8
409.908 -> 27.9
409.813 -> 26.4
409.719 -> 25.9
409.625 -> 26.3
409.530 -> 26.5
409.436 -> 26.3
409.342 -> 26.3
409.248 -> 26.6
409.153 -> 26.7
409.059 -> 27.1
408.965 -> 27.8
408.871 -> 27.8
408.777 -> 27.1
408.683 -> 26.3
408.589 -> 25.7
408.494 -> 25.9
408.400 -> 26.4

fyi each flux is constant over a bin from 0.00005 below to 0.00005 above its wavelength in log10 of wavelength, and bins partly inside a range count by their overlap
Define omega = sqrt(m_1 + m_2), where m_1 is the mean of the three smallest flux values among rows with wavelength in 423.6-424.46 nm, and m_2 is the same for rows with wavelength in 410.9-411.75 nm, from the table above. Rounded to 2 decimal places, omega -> 7.03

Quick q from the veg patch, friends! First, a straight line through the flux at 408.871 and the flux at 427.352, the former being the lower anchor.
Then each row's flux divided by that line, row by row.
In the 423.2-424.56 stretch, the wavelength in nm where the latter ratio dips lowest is 424.508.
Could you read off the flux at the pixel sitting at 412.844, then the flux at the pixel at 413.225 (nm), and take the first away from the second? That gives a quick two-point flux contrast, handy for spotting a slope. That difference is -0.40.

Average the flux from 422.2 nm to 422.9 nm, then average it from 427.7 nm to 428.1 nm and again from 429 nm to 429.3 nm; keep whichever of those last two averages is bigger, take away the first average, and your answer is 1.0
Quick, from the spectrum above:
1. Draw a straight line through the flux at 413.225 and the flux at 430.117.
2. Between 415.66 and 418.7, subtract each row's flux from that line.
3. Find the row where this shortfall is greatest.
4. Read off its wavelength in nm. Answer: 415.706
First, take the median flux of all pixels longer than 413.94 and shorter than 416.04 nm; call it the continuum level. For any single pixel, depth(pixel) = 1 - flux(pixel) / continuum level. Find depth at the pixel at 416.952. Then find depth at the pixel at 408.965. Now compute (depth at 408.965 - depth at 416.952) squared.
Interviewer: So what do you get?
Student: 0.027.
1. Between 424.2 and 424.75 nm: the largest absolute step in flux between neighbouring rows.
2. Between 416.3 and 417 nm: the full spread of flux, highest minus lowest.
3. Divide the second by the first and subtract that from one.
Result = -8.0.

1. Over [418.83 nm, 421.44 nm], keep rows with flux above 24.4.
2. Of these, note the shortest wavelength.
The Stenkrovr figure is 420.132 nm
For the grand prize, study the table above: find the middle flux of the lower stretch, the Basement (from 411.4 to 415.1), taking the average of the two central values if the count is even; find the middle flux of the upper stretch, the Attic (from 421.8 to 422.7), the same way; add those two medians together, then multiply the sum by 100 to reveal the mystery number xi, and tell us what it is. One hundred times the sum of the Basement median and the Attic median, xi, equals 4890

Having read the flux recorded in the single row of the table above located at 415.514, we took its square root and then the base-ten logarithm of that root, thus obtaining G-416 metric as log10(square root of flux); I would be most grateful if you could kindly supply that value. 0.695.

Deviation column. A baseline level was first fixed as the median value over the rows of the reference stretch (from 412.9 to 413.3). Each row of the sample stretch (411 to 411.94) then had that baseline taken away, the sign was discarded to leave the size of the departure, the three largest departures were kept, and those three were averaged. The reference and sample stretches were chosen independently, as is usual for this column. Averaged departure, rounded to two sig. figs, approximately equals 1.4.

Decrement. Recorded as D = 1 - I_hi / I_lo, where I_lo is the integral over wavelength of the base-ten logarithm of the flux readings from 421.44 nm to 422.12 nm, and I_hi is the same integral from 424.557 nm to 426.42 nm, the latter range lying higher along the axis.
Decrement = -1.8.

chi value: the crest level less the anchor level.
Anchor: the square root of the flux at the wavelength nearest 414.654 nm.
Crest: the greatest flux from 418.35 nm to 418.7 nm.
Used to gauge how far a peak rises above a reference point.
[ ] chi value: 19.4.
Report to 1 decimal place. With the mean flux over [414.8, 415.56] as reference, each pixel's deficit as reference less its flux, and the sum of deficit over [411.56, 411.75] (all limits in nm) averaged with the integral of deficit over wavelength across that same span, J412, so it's -0.1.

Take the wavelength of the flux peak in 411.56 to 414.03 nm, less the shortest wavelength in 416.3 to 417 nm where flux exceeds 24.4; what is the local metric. -4.20 nm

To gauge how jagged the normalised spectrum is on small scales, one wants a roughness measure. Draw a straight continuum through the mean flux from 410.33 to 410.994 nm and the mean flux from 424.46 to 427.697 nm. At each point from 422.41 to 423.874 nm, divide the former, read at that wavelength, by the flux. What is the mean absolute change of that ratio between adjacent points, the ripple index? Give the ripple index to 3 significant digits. 0.0114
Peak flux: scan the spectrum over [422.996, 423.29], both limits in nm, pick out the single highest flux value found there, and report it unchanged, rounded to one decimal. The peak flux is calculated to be 25.4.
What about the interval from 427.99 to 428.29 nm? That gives 25.3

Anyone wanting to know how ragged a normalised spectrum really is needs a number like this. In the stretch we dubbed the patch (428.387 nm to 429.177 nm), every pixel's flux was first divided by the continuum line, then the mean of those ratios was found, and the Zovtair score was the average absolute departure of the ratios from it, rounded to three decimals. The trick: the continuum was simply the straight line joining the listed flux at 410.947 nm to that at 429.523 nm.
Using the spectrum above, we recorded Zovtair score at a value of 0.011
